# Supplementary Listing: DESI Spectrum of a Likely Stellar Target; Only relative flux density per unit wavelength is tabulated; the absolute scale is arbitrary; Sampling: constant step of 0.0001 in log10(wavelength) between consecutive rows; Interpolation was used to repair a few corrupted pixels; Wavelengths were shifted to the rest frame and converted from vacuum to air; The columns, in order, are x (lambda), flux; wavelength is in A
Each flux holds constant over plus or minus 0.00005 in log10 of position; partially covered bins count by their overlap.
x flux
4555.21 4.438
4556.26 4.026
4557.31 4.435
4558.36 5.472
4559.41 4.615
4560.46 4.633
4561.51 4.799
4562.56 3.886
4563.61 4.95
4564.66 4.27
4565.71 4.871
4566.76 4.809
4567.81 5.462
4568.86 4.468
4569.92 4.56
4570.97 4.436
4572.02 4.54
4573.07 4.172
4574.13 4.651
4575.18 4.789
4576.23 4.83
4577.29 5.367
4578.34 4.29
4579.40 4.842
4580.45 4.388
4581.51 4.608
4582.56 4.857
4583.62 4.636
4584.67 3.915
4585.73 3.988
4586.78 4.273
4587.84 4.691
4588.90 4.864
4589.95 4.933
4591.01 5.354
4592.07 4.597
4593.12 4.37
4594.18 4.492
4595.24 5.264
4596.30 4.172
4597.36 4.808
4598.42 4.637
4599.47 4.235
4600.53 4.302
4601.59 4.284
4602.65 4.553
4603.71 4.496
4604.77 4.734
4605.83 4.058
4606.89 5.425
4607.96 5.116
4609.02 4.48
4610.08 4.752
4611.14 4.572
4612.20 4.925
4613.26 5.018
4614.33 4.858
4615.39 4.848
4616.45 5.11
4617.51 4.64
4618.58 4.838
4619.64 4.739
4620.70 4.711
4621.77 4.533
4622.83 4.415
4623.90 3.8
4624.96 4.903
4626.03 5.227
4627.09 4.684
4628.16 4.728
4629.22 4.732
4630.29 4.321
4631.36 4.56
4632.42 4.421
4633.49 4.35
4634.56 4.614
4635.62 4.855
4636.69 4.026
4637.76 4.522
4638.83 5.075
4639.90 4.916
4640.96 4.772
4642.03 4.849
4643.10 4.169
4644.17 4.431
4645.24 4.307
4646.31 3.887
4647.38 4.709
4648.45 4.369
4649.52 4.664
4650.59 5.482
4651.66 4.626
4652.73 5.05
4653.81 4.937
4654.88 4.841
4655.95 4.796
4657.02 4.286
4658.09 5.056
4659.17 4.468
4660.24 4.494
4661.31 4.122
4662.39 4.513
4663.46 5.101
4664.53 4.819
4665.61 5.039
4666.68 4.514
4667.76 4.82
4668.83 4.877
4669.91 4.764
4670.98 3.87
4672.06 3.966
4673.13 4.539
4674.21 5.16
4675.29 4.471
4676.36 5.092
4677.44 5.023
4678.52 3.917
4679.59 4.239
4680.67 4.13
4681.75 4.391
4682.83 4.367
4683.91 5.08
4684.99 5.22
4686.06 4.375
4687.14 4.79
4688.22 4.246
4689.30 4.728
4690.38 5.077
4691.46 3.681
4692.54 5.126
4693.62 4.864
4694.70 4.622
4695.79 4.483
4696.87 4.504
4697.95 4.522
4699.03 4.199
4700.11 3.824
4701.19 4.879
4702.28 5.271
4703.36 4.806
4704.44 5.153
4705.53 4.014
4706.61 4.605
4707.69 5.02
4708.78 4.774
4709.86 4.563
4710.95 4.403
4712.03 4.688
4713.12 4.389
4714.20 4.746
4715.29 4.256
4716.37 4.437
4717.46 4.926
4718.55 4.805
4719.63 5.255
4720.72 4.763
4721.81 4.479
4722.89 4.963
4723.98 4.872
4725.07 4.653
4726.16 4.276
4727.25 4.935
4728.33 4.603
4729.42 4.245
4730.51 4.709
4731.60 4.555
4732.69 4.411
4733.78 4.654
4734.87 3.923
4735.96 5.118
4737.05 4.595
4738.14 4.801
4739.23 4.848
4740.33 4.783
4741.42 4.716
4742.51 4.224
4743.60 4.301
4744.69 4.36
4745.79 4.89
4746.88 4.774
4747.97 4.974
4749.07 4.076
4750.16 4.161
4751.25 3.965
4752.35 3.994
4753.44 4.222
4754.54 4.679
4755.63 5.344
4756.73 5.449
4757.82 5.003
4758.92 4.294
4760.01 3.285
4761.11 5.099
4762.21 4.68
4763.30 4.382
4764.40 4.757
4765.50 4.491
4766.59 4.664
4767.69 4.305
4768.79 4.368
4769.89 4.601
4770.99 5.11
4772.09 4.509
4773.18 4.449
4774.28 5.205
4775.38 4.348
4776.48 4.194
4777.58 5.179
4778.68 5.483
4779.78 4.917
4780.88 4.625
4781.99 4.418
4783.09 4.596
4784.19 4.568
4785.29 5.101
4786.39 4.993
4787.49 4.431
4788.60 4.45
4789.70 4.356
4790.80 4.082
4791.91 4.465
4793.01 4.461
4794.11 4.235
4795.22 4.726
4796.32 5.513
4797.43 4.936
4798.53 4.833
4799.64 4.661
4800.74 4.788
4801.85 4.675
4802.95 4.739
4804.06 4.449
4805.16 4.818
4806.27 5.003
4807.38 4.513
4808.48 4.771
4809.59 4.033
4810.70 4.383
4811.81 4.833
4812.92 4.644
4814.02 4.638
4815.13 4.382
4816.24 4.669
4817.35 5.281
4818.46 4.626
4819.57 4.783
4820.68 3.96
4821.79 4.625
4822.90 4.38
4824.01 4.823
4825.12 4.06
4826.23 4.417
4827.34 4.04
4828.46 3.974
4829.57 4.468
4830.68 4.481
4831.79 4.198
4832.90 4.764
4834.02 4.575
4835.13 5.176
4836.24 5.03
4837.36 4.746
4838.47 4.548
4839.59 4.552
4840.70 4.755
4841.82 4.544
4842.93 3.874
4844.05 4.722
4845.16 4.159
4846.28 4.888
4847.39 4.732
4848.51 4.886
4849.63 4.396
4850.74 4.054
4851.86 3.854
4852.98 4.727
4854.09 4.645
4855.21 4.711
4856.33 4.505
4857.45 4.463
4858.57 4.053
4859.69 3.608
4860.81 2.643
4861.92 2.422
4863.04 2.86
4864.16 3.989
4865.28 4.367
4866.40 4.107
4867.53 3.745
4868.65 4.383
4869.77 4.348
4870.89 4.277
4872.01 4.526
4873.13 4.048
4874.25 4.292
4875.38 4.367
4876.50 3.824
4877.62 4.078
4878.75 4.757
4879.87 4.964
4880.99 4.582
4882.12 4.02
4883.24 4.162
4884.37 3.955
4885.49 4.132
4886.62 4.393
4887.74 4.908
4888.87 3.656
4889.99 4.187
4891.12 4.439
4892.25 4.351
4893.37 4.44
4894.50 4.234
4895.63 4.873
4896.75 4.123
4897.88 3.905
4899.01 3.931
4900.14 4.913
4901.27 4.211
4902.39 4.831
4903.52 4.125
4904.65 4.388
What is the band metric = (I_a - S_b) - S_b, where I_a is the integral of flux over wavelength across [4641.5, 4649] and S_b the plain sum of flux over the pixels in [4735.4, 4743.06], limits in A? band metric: -33.3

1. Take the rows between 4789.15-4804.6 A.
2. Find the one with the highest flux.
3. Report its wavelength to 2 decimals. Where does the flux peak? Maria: 4796.32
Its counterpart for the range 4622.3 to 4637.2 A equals 4626.03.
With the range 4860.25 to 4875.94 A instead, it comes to 4872.01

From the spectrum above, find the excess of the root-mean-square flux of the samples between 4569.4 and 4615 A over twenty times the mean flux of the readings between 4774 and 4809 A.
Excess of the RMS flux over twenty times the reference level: -89.4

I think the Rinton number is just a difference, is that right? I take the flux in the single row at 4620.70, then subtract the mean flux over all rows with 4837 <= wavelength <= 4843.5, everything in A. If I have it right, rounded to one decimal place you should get 0.2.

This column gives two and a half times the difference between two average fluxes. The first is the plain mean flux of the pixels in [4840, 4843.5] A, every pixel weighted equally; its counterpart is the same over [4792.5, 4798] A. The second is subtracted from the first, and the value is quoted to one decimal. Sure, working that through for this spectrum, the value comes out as -1.0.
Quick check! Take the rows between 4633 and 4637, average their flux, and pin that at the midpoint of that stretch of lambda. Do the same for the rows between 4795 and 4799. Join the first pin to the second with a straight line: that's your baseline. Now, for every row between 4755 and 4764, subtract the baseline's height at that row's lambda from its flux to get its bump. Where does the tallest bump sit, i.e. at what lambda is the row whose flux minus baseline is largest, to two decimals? 4756.73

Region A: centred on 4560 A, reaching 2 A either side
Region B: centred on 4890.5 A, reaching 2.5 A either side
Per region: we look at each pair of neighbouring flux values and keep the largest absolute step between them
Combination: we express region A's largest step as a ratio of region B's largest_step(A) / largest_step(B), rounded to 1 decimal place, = 1.6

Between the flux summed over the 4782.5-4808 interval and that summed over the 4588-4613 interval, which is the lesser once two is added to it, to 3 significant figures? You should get 109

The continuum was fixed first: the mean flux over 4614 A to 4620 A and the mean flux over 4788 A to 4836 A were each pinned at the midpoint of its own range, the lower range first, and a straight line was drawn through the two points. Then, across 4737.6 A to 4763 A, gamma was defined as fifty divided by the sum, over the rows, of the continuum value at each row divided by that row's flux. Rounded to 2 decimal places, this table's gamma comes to 2.10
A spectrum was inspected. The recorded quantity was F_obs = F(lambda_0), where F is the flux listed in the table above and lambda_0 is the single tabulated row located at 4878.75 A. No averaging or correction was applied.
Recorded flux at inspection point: 4.757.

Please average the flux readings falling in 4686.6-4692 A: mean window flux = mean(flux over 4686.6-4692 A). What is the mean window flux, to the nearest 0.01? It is 4.50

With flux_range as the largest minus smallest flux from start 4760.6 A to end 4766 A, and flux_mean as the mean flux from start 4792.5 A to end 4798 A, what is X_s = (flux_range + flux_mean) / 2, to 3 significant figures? 2.75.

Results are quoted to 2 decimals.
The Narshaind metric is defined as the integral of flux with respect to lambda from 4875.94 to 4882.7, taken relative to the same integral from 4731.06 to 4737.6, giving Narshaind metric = 0.99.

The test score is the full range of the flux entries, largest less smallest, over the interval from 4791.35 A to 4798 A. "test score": 1.28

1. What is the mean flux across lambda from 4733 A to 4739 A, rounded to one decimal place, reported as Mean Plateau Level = 4.6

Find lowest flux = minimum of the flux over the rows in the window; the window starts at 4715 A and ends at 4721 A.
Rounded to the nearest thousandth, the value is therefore 4.256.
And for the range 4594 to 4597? 4.172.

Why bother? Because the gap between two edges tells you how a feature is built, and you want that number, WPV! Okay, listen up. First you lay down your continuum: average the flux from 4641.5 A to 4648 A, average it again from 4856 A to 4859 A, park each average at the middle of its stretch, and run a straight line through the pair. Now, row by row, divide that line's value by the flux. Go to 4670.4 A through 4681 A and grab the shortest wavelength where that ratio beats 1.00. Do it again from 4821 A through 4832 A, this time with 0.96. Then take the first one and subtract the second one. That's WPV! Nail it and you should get -151.9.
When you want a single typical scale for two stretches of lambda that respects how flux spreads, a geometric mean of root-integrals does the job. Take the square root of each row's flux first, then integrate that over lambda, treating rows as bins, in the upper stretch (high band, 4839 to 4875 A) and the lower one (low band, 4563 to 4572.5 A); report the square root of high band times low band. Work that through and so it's 39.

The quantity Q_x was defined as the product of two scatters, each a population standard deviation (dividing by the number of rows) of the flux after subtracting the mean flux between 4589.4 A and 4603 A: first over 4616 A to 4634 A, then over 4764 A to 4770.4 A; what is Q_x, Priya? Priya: 0.05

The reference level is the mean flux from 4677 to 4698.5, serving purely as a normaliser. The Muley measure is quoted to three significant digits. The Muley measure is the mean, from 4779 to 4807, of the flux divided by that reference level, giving 1.02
